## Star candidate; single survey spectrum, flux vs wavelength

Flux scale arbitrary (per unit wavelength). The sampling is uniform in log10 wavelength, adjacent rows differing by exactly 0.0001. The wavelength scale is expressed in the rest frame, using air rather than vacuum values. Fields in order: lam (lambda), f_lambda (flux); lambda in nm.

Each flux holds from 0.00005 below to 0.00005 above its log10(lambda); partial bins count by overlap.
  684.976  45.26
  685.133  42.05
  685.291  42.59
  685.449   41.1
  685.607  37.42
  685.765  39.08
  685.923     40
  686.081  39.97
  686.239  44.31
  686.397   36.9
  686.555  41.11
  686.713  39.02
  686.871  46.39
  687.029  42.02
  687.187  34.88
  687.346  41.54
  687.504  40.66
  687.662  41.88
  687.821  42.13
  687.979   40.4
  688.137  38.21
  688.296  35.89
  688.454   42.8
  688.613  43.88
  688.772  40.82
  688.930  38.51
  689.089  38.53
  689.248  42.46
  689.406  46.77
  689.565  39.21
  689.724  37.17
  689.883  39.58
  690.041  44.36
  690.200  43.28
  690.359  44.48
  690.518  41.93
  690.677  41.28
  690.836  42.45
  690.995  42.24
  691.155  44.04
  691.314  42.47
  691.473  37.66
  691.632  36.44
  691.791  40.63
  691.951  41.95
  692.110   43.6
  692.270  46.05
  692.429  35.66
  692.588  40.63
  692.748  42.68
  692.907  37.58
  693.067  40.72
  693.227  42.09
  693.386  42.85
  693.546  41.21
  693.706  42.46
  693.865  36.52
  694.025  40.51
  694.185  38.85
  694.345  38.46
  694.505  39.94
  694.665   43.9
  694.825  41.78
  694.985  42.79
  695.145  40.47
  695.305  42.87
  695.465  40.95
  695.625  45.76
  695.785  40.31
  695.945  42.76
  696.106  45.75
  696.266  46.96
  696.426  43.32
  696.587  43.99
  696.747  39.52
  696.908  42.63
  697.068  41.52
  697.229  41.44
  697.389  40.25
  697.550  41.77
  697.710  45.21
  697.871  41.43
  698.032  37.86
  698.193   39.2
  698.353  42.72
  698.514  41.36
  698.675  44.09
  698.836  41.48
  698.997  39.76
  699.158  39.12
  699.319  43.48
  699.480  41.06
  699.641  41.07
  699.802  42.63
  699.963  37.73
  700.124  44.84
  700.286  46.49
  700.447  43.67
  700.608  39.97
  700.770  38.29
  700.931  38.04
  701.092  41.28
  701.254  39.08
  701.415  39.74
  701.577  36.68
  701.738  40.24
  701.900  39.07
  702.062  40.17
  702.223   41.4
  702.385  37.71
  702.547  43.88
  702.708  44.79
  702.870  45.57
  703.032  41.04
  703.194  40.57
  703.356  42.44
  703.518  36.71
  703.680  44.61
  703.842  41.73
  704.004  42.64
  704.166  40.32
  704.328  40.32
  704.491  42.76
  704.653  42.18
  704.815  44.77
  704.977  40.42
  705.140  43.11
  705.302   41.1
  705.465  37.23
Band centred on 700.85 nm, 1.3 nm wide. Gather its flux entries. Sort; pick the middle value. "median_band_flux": 39.9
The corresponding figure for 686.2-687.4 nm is 41.3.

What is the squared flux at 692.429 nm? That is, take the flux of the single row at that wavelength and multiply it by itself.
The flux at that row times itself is 1272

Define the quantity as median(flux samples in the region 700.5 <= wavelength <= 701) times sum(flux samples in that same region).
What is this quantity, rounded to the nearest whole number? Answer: 4453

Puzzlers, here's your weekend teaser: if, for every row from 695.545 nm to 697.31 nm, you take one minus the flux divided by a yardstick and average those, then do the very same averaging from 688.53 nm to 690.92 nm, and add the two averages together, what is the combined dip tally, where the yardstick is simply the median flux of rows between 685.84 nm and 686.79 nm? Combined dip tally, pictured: -0.119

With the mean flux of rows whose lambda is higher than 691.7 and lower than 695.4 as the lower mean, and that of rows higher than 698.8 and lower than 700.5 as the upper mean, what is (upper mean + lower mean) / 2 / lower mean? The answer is 1.01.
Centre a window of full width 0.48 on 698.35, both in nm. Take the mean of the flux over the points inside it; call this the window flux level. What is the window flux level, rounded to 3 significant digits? 41.1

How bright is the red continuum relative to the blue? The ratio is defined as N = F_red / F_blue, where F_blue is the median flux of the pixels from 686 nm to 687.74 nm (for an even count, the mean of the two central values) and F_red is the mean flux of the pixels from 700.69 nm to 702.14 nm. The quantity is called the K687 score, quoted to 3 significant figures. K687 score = 0.953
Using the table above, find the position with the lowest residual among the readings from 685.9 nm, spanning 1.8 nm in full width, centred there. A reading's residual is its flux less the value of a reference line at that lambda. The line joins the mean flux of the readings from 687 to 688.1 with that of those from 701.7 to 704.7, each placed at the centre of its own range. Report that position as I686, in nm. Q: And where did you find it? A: 686.397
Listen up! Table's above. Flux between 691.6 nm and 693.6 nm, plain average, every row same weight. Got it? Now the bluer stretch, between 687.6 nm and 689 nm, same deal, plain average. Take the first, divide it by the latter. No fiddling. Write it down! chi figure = 1.01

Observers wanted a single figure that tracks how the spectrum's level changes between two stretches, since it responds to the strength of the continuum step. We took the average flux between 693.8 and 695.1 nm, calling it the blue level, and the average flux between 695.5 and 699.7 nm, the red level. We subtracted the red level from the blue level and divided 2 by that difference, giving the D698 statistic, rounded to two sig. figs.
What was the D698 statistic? -1.2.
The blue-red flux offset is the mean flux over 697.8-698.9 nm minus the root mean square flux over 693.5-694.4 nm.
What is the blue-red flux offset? 1.4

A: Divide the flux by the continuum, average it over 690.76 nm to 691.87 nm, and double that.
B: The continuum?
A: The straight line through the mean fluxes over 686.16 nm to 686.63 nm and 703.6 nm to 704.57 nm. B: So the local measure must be 1.99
